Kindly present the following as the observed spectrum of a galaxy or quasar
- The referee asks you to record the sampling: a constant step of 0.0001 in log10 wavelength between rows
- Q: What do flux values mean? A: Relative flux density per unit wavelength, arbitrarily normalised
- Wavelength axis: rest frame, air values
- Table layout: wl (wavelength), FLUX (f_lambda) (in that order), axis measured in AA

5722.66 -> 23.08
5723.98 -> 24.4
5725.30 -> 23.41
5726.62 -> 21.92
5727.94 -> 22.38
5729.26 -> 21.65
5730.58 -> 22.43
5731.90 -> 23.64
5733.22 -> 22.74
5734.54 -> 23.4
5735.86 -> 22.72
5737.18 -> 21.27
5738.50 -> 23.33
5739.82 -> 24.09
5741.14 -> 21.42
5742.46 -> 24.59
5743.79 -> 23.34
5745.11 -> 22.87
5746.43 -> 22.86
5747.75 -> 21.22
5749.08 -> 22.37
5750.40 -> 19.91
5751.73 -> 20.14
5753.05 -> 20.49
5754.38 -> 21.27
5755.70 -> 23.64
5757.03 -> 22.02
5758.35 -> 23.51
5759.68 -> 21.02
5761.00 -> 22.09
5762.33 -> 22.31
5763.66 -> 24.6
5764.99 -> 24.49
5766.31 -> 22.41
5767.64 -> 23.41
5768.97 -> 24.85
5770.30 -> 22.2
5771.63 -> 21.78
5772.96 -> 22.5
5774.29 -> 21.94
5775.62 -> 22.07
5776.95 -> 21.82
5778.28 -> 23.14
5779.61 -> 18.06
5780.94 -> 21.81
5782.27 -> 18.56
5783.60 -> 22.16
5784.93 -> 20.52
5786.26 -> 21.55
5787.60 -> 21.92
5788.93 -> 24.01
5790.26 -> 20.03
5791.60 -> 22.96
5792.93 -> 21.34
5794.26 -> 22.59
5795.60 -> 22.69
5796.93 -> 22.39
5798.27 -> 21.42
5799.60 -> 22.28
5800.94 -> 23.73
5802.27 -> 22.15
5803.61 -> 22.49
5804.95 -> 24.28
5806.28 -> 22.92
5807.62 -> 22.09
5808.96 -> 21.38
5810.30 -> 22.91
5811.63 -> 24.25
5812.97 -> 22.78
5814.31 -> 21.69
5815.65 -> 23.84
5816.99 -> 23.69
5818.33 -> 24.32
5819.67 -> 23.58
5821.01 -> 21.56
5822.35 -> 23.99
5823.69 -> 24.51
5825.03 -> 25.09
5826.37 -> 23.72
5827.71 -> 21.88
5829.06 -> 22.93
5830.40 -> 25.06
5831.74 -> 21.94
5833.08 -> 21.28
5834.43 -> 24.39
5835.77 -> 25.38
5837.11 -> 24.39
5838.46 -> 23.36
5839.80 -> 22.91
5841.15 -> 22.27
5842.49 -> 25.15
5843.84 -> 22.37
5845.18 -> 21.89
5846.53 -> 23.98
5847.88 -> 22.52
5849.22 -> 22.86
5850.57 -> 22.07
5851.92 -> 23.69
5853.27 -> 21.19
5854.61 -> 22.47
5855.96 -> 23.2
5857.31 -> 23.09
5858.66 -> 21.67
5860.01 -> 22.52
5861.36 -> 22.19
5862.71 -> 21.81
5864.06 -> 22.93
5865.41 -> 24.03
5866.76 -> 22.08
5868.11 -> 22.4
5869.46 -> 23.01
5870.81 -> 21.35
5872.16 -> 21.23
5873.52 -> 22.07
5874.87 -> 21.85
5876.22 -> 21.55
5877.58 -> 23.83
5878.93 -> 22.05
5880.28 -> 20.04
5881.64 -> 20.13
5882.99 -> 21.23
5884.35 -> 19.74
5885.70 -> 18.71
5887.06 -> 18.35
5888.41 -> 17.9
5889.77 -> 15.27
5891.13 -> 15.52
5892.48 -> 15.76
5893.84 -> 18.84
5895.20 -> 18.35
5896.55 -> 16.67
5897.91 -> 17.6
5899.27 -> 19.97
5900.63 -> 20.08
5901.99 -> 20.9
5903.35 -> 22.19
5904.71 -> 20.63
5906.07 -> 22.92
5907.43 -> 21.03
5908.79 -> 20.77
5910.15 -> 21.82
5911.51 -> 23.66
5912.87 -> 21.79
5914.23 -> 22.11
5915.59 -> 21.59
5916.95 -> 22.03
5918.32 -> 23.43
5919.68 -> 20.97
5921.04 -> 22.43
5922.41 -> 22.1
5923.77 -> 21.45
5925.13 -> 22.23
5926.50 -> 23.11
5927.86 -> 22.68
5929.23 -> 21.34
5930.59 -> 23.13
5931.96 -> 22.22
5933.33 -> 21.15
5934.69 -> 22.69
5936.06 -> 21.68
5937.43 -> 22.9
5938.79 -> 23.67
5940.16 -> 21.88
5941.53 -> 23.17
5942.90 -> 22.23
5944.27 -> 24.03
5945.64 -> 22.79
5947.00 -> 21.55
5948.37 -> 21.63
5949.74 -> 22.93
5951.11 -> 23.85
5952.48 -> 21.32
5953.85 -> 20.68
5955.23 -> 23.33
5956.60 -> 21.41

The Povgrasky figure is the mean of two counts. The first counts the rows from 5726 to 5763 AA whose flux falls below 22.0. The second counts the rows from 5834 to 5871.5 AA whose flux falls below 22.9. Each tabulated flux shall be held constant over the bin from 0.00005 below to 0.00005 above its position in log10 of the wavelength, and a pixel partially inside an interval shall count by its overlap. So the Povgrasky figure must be 12.5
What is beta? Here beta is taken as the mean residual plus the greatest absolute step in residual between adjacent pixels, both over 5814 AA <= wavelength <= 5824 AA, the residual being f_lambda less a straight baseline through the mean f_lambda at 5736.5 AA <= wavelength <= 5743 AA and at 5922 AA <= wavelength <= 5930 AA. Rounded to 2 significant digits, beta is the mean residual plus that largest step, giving 3.2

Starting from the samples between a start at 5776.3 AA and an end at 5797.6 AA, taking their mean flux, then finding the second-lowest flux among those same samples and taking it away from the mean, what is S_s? 3.0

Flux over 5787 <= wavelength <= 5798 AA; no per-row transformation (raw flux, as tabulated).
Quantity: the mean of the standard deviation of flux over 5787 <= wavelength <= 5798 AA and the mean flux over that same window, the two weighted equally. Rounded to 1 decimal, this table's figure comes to 11.7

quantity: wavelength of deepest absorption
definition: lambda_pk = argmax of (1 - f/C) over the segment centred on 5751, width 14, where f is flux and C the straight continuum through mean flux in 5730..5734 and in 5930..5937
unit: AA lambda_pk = 5750.40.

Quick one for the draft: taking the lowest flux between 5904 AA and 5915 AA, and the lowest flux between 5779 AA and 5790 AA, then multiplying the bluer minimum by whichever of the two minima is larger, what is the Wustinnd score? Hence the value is 373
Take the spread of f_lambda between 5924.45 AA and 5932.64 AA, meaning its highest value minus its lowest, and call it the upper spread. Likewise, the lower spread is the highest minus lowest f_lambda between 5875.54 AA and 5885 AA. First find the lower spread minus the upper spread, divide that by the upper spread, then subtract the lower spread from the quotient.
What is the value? -2.81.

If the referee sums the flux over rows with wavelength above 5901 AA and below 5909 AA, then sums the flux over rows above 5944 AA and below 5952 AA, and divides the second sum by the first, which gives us 1.06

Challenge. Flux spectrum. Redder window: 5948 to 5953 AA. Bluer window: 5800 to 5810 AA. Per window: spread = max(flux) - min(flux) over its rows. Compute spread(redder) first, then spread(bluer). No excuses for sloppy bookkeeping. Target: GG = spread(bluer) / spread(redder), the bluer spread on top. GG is 1.15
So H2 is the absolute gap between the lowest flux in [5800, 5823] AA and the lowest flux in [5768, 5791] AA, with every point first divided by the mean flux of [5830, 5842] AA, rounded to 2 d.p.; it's 0.14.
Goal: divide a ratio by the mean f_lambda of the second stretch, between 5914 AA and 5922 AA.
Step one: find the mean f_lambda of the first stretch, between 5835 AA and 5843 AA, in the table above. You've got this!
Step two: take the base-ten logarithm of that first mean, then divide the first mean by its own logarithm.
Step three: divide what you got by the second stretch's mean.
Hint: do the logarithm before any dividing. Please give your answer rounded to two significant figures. 0.79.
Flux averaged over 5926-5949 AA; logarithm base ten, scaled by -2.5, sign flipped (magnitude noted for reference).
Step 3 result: 3.38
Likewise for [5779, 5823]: 3.37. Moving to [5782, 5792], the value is 3.33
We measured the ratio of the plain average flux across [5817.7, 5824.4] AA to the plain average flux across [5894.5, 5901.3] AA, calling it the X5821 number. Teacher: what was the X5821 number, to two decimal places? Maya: 1.27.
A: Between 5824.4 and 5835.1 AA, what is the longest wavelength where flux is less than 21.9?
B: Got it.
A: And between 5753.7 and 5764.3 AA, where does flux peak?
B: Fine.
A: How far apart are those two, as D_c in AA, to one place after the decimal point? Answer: 69.4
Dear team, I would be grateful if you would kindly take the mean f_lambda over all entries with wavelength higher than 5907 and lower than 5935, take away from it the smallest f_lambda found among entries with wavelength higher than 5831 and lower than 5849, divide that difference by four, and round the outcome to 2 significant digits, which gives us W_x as 0.20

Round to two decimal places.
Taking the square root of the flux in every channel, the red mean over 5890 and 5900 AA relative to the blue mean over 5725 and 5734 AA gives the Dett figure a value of 0.88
